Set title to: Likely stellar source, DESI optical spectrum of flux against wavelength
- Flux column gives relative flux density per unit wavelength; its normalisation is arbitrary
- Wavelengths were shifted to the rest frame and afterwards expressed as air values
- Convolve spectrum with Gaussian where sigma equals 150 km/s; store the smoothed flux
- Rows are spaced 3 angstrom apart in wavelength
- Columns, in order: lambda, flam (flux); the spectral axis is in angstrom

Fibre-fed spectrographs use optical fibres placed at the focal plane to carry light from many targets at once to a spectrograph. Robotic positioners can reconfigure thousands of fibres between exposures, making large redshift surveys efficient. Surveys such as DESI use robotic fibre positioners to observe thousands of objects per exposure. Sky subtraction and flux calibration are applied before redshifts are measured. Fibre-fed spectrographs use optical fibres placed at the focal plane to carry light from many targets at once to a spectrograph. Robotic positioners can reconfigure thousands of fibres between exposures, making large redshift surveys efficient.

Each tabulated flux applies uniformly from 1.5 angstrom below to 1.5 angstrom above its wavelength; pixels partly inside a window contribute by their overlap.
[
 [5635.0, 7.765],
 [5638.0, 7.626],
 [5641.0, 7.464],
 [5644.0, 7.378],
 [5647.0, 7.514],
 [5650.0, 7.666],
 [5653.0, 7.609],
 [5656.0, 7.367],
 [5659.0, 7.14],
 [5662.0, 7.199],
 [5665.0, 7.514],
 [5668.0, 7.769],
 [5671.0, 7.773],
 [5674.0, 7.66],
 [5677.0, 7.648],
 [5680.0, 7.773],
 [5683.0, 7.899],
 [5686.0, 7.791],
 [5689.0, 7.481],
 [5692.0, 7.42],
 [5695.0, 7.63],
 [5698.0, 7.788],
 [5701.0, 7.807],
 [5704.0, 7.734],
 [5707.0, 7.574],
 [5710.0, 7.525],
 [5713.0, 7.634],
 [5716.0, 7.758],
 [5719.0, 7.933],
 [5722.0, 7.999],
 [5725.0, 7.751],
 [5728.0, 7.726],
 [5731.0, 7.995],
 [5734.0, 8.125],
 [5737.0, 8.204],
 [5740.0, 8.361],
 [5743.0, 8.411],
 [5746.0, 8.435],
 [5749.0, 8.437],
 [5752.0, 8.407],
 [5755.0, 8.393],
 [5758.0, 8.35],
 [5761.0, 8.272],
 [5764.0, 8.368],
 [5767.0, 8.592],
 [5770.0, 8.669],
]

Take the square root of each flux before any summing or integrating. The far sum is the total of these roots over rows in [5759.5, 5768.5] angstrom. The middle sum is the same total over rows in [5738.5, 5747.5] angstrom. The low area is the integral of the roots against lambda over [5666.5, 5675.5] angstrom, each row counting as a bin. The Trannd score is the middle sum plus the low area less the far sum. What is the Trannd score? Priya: 25.0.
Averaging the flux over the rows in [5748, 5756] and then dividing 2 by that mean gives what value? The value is 0.238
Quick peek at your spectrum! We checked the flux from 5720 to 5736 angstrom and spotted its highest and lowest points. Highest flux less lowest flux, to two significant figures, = 0.40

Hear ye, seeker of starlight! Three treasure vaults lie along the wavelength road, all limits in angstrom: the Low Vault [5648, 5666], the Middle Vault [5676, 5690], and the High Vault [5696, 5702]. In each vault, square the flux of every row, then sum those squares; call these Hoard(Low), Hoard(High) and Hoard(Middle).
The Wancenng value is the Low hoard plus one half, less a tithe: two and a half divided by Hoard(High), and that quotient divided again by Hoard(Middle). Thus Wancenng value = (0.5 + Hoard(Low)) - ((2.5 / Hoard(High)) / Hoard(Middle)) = 331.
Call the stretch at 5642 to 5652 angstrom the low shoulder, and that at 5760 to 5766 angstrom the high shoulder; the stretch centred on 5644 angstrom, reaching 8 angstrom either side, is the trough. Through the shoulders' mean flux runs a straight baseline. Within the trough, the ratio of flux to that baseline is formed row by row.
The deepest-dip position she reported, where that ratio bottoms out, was 5644.0 angstrom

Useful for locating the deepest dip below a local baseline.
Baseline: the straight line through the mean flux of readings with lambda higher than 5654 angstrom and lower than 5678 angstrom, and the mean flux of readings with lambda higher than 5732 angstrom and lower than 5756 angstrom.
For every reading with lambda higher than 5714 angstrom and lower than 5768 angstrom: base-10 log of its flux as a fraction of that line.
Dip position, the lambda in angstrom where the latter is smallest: 5728.0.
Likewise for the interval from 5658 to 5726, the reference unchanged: 5710.0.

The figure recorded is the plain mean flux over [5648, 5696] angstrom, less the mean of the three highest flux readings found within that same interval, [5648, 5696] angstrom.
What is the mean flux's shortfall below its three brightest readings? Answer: -0.24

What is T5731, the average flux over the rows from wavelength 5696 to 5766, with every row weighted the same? 8.0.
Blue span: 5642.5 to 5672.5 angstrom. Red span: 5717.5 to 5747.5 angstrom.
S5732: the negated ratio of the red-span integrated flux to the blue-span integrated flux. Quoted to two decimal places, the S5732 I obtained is -1.08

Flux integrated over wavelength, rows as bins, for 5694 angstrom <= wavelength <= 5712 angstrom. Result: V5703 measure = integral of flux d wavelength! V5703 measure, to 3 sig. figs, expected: 138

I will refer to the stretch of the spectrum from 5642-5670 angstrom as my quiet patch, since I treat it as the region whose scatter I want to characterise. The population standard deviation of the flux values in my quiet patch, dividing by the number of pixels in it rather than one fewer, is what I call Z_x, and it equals 0.20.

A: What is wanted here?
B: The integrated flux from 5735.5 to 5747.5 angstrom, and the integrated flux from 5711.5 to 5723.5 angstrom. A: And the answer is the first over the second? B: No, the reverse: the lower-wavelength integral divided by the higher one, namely 0.94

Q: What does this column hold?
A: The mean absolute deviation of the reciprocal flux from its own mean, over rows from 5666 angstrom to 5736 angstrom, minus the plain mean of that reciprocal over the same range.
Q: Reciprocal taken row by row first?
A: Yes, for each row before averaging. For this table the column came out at -0.127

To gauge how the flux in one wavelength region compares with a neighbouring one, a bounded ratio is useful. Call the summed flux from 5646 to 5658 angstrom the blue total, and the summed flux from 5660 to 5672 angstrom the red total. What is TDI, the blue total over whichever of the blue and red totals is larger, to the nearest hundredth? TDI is 1.00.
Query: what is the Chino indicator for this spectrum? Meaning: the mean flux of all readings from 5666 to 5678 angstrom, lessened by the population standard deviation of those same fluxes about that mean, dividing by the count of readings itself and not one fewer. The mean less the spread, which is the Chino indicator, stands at 7.65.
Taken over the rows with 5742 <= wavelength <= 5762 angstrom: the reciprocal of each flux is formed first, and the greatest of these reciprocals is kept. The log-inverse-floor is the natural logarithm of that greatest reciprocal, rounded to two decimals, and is -2.11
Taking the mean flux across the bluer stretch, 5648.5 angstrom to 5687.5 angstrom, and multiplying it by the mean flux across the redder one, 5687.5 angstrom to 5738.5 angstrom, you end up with 59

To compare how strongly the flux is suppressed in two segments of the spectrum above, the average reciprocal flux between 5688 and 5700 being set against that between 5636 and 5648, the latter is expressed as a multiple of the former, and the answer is 1.01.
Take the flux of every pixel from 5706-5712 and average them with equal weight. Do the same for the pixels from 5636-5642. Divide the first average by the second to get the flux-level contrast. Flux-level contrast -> 1.00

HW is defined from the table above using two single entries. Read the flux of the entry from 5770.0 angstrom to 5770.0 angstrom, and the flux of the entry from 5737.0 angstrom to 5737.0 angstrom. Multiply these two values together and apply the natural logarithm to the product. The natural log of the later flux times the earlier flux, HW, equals 4.26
